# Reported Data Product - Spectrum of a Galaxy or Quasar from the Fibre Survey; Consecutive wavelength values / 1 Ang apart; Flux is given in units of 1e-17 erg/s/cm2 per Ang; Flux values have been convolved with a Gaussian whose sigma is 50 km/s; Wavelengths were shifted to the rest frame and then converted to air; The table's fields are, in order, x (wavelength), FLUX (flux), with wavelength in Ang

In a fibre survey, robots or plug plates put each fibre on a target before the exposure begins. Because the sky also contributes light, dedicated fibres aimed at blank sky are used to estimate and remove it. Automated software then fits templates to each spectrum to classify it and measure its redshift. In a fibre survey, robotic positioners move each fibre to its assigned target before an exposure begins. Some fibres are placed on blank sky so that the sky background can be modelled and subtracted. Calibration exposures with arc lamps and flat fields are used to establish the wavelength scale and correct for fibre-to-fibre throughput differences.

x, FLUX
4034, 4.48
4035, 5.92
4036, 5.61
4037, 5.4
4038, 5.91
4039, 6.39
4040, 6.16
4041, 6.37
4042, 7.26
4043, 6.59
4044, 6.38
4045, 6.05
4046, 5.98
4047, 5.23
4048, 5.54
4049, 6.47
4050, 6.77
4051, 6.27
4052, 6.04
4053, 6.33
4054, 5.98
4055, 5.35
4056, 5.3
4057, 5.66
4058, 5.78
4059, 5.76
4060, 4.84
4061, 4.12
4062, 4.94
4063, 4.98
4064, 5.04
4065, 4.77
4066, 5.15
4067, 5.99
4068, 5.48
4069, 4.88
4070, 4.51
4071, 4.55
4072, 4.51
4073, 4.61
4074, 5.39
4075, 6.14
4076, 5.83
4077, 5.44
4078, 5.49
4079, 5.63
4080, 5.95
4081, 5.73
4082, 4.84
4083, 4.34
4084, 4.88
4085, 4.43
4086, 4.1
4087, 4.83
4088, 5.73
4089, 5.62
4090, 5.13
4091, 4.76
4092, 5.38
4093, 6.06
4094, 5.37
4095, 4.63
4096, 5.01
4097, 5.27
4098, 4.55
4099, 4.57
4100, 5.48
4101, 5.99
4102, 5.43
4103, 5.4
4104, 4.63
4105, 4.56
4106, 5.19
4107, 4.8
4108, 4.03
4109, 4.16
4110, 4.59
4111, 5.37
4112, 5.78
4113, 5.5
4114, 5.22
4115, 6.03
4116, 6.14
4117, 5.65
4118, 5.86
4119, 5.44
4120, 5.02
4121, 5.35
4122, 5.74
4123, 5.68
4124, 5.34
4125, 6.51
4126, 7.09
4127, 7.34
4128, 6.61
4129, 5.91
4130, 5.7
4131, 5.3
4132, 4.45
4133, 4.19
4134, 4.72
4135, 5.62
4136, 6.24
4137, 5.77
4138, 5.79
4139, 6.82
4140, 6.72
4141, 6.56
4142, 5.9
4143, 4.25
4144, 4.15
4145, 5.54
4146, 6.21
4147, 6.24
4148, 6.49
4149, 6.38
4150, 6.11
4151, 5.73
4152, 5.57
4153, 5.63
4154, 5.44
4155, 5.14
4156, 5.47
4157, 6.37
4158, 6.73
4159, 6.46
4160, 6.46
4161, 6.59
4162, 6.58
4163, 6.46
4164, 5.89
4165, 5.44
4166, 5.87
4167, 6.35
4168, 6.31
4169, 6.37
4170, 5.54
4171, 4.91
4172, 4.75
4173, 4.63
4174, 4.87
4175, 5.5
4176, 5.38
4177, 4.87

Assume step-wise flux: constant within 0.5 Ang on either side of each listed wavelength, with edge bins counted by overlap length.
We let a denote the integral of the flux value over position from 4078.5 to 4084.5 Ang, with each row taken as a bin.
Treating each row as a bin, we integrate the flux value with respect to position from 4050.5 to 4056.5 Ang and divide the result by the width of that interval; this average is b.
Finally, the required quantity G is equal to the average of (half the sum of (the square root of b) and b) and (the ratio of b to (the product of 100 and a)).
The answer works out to 2.08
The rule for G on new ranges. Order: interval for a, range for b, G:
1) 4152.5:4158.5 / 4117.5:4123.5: 1.97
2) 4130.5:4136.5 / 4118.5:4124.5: 1.94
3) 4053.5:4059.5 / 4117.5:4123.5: 1.97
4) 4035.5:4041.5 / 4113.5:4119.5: 2.03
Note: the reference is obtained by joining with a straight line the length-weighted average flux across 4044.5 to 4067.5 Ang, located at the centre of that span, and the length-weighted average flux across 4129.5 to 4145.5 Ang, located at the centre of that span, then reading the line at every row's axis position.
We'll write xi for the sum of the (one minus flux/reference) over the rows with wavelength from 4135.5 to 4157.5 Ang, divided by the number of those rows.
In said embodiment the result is -0.07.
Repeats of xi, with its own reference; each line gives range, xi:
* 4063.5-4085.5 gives 0.07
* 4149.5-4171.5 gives -0.10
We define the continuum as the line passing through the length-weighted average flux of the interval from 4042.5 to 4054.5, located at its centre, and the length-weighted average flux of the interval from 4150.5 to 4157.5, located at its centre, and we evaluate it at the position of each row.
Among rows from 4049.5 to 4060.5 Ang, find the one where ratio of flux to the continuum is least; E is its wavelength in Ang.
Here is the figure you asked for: 4060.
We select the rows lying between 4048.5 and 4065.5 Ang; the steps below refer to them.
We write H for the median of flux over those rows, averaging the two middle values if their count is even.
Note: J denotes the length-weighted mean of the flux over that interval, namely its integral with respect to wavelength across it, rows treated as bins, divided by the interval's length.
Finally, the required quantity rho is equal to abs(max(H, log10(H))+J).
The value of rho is 11.2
